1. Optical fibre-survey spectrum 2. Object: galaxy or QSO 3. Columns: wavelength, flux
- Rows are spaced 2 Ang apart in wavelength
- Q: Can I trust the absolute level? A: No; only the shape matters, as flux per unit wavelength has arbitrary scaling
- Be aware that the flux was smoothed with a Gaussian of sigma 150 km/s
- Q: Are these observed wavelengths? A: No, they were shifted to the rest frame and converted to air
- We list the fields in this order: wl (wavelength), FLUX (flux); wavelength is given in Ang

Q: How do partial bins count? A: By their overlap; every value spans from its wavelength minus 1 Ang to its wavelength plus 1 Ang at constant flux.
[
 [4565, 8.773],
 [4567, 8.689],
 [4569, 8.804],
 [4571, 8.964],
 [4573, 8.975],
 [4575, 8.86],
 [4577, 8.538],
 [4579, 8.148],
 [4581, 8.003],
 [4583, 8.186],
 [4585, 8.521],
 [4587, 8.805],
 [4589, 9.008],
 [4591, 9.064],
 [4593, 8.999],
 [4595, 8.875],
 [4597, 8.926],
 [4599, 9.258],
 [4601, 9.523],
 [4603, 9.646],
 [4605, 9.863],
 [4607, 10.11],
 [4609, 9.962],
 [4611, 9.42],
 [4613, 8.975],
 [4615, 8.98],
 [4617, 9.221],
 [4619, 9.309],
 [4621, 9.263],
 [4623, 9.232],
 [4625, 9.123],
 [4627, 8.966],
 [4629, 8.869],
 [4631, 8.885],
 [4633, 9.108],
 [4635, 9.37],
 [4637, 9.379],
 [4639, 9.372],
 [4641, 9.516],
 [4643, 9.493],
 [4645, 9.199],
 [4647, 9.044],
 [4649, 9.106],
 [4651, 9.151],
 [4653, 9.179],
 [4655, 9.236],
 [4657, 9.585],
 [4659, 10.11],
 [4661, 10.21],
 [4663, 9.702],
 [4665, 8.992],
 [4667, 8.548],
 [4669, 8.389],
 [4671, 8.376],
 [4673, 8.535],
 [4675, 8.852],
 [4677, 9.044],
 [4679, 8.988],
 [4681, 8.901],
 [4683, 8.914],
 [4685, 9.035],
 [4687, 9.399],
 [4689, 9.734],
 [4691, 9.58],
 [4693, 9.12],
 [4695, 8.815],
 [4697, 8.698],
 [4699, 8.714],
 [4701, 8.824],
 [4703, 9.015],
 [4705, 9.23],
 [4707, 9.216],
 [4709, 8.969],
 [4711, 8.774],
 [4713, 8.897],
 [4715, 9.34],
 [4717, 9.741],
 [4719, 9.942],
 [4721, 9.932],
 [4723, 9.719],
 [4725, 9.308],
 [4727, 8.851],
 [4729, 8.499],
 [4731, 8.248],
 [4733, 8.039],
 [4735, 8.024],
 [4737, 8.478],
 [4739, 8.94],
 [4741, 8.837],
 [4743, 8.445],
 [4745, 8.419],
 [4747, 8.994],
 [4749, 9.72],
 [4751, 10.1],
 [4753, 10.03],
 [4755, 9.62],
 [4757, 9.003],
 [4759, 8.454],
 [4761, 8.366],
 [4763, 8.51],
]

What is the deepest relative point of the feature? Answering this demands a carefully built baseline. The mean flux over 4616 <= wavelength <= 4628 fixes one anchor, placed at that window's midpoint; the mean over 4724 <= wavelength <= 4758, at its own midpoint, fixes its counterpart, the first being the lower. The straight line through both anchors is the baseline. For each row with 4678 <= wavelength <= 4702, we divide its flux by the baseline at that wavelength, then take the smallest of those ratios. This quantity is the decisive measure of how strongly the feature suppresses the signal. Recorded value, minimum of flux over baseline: 0.965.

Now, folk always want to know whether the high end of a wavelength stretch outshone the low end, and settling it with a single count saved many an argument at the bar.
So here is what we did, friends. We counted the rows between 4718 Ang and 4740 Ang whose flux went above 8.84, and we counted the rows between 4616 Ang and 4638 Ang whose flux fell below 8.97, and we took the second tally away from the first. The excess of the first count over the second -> 3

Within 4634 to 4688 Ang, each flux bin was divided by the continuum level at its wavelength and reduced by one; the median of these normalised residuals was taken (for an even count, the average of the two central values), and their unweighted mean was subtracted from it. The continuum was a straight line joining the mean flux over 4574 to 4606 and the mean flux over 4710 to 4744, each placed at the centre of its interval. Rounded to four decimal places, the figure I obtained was -0.0018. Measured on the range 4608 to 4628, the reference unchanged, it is -0.0022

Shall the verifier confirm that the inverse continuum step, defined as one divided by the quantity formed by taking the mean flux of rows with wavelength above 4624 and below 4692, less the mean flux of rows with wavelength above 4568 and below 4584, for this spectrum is 2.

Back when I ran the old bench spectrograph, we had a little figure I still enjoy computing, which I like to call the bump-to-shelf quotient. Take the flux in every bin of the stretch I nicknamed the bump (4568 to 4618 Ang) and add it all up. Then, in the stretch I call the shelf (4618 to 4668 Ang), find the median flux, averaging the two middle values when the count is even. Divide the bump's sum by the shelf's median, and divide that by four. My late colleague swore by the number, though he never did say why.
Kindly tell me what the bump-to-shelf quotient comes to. 6.11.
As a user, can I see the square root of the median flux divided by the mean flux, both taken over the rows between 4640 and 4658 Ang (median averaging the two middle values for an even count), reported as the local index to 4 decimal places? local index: 0.9957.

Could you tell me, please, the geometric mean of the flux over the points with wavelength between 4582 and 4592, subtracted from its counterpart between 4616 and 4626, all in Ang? 0.52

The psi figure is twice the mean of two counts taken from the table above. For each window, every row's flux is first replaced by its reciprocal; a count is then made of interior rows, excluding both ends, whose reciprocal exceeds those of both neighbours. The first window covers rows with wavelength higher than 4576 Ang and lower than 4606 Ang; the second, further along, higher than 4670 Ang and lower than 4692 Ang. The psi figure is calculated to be 3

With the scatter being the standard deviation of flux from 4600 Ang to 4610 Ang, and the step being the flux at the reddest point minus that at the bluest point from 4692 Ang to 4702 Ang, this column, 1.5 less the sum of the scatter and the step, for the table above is 1.6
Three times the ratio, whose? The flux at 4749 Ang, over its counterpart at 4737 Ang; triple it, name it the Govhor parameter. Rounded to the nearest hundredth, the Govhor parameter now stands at 3.44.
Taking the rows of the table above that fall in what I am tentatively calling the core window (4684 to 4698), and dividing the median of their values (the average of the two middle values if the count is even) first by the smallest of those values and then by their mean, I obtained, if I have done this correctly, 0.114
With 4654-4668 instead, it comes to 0.118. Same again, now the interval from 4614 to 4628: 0.112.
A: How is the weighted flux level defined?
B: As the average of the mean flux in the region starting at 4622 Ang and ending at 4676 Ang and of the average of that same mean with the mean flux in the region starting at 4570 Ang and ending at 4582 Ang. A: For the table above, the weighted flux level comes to 9.02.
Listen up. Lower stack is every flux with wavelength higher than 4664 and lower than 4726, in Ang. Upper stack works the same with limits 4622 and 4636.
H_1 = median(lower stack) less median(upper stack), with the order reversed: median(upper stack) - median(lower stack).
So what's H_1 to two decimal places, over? 0.12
